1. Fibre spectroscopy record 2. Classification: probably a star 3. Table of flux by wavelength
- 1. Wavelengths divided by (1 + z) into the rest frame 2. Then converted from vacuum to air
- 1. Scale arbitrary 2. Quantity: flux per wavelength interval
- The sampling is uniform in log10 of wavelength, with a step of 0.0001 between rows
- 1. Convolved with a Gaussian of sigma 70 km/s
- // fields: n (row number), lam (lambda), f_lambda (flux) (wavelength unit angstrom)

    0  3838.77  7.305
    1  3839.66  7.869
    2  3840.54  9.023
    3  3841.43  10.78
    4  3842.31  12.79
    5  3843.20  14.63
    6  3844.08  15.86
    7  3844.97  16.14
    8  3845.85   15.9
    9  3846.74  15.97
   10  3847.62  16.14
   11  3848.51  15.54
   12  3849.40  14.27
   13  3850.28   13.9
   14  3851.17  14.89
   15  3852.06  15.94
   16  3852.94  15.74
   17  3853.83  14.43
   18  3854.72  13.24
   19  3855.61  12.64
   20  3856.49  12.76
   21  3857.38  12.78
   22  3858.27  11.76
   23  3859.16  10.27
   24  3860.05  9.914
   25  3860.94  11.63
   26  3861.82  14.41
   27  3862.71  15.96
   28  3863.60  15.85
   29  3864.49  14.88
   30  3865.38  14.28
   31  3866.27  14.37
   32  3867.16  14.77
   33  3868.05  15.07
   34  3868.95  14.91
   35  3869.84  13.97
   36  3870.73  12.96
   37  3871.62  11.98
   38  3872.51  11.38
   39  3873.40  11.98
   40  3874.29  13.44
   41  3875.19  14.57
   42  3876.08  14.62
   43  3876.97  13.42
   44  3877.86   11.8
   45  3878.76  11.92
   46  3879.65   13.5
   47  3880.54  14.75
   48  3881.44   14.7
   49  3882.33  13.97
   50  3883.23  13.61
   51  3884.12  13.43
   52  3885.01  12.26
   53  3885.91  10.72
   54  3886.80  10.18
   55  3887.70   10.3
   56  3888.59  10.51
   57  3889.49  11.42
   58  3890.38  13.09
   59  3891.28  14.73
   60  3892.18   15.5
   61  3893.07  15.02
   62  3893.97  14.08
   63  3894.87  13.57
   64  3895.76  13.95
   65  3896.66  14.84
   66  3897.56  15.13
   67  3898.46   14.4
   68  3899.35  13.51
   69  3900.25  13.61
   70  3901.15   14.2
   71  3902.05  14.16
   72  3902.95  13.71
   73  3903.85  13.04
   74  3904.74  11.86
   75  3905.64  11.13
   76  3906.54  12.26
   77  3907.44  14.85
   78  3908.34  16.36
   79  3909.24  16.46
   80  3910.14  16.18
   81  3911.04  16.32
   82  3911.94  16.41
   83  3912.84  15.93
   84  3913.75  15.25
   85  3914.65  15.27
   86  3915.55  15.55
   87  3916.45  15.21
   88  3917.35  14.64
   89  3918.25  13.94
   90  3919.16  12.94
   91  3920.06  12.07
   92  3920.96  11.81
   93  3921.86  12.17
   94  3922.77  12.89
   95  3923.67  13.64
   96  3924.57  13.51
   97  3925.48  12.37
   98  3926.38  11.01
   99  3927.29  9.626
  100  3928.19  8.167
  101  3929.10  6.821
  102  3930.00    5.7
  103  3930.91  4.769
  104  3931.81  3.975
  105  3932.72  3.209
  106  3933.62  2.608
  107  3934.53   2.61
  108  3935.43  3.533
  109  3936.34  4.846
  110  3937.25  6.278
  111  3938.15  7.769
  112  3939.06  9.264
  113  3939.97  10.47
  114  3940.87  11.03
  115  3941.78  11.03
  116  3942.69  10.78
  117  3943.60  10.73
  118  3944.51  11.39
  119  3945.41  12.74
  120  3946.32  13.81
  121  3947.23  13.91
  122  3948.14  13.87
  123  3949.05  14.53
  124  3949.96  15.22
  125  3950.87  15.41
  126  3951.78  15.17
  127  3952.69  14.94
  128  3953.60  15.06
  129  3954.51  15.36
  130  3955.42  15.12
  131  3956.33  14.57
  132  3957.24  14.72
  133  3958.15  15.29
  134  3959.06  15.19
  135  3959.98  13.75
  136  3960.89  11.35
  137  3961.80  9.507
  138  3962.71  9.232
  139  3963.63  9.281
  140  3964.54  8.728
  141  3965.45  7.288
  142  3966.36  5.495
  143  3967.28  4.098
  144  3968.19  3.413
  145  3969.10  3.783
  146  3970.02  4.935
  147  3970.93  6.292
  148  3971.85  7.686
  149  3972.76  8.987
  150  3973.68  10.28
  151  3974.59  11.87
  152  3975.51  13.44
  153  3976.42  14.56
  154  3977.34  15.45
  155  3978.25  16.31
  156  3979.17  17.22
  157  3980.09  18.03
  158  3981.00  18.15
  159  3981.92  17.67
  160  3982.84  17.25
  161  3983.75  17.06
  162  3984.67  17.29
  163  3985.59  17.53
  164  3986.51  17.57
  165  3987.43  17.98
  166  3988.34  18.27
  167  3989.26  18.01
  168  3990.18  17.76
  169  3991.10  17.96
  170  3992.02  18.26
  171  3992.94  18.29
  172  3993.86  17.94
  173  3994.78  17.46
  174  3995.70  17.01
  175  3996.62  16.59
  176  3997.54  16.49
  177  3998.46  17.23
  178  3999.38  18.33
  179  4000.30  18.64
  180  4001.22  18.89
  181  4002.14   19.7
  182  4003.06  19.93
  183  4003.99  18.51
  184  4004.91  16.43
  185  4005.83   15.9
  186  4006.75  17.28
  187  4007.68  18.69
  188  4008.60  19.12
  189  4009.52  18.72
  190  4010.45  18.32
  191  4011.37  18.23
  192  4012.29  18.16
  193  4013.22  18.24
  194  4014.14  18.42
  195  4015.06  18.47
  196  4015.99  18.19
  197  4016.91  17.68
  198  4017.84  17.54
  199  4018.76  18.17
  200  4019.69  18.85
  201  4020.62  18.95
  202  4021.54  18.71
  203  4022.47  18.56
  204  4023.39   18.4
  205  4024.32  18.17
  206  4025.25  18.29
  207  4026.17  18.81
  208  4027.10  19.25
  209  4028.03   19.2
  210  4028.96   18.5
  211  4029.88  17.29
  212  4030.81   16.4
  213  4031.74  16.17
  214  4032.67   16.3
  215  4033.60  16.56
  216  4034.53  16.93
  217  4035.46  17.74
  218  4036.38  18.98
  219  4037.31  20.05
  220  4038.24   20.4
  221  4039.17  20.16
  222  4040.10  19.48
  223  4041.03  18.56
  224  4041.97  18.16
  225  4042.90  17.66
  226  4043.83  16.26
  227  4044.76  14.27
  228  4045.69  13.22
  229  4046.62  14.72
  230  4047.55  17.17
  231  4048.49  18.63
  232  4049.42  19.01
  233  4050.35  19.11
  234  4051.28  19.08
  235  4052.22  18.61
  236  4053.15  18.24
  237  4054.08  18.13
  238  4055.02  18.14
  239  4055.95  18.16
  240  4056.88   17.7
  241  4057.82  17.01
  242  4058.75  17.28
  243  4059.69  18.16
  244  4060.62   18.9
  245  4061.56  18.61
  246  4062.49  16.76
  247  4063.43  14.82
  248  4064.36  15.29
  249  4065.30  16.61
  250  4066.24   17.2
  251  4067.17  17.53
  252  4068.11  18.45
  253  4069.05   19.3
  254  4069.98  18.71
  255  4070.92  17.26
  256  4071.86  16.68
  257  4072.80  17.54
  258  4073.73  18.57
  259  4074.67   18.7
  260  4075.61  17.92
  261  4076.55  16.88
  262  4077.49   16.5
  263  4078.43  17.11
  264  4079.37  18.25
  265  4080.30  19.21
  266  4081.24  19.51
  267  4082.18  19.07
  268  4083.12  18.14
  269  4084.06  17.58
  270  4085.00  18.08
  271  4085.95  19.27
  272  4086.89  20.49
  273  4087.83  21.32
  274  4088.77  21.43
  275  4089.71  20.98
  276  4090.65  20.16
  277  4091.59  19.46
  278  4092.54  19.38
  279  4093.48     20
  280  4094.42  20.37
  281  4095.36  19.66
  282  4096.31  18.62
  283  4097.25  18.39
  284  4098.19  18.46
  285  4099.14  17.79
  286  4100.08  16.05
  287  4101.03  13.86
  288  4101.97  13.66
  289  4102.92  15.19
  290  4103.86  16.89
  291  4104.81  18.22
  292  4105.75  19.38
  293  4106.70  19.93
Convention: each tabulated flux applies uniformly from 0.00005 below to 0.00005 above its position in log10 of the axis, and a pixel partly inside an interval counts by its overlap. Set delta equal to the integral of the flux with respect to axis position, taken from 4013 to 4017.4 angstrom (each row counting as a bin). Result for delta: 80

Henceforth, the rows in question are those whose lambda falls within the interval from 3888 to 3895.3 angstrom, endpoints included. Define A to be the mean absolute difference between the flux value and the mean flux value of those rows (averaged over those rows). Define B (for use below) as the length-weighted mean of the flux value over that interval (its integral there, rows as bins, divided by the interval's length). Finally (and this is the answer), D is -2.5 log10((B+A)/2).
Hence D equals -2.17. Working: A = 1.4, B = 13.4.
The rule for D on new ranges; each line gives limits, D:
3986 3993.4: -2.40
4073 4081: -2.43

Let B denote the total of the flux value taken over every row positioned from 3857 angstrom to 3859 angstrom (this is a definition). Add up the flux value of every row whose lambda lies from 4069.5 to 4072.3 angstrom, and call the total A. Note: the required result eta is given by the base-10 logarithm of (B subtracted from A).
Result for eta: 1.4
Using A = 53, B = 25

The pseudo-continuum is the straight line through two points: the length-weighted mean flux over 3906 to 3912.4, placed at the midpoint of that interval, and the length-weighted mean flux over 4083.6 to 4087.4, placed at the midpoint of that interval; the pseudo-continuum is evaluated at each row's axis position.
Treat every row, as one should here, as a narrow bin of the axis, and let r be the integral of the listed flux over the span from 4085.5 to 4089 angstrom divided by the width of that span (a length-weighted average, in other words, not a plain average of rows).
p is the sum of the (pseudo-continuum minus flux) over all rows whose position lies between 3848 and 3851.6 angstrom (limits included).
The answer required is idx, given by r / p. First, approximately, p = -1.2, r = 21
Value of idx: -17.7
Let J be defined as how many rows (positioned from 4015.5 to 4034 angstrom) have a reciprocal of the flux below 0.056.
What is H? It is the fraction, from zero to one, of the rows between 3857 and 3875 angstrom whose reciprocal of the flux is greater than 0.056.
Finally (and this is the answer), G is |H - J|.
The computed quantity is 12.0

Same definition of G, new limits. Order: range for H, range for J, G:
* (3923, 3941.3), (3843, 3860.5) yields 1.0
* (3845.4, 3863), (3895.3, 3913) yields 1.0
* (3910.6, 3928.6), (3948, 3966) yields 1.0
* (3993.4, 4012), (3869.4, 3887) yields 0.4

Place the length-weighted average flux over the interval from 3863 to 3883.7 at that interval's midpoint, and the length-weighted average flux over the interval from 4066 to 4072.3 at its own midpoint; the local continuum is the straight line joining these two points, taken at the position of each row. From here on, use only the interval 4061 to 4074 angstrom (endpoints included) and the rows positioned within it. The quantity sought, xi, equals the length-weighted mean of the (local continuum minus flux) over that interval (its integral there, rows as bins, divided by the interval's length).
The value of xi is 0.5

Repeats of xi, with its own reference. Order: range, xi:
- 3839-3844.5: 1.5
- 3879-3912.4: 0.5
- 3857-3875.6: 0.2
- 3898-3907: 1.2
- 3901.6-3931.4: 1.8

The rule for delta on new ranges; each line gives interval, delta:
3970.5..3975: 41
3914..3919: 74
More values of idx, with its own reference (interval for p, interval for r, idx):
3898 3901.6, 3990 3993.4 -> 3.3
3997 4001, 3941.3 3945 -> -5.8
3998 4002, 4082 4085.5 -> -4.3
